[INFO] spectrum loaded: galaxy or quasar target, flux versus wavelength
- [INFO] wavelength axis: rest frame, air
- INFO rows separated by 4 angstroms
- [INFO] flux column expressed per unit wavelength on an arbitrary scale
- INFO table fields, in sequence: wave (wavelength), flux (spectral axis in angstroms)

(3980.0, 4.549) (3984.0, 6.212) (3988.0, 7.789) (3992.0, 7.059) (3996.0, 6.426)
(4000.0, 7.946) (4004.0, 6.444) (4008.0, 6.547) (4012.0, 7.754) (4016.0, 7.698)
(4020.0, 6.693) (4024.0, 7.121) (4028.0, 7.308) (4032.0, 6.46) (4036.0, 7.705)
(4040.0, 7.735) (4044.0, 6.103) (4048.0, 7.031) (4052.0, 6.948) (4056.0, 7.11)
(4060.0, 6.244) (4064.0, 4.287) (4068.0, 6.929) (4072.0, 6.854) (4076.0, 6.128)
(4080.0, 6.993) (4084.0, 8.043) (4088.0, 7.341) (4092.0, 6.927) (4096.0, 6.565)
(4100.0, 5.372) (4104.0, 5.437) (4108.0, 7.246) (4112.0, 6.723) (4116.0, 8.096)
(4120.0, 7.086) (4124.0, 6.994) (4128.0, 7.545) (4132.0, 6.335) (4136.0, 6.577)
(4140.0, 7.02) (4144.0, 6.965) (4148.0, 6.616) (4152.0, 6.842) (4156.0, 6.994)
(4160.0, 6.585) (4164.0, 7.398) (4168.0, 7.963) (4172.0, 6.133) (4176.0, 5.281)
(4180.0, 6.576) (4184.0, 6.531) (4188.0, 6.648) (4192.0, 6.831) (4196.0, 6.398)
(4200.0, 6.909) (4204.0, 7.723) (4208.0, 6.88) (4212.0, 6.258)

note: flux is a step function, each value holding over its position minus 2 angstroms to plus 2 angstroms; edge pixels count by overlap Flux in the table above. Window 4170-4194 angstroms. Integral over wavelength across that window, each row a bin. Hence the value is 152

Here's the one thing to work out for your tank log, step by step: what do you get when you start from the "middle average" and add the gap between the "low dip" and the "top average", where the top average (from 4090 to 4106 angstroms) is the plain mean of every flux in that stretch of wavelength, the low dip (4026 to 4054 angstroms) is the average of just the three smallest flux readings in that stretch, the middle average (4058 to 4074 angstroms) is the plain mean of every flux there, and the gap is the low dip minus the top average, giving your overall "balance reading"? 6.5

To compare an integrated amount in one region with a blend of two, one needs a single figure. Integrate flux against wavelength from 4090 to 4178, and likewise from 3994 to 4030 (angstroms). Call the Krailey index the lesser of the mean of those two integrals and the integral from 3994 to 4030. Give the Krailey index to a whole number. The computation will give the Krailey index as 256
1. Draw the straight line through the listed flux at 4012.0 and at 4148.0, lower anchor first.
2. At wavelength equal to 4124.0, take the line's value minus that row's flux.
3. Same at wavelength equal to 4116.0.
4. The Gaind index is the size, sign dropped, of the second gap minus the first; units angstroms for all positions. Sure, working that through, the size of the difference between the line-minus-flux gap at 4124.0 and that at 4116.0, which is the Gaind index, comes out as 1.0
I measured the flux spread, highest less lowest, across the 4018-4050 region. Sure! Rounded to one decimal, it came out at 1.6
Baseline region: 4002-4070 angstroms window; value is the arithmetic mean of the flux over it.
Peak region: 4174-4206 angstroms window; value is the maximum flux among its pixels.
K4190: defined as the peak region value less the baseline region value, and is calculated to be 0.89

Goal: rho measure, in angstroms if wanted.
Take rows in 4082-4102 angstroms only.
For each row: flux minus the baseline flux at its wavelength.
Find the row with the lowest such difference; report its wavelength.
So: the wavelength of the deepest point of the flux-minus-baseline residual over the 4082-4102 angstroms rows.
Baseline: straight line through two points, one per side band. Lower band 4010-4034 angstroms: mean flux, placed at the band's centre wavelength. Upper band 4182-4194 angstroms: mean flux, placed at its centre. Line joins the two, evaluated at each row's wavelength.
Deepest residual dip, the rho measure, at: 4100.0 angstroms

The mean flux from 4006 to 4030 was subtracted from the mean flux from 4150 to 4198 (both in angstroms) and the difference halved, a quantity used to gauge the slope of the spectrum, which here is -0.25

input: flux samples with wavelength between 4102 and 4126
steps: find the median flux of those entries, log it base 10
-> 0.848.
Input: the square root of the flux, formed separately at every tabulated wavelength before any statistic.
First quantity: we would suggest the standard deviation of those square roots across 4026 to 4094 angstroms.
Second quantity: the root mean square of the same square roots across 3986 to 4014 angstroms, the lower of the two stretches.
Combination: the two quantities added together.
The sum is 2.84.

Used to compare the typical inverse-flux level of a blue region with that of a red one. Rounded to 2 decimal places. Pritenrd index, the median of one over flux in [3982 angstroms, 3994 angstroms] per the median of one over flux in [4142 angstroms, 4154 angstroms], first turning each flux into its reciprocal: 0.97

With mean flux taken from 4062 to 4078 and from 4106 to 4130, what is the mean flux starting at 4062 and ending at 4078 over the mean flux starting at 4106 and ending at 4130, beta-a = 0.83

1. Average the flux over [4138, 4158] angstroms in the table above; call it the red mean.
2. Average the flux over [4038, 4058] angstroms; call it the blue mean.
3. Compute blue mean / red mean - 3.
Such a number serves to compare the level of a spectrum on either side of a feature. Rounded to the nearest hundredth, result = -1.99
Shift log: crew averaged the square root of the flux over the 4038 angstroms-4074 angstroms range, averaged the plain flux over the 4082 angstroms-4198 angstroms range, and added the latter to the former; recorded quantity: 9.35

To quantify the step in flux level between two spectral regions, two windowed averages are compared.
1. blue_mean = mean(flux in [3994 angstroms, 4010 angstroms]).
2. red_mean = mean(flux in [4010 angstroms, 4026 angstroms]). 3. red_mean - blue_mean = 0.48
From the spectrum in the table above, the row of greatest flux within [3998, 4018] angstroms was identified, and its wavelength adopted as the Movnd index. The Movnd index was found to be 4000.0 angstroms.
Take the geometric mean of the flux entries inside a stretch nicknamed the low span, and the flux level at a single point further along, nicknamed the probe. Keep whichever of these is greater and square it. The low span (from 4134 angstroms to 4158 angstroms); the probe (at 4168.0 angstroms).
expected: 63.4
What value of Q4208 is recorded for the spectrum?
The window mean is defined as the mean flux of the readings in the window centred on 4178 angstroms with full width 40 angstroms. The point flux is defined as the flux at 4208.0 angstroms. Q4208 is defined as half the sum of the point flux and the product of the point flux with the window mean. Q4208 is 26.3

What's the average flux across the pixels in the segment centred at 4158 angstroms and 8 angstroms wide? 6.79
